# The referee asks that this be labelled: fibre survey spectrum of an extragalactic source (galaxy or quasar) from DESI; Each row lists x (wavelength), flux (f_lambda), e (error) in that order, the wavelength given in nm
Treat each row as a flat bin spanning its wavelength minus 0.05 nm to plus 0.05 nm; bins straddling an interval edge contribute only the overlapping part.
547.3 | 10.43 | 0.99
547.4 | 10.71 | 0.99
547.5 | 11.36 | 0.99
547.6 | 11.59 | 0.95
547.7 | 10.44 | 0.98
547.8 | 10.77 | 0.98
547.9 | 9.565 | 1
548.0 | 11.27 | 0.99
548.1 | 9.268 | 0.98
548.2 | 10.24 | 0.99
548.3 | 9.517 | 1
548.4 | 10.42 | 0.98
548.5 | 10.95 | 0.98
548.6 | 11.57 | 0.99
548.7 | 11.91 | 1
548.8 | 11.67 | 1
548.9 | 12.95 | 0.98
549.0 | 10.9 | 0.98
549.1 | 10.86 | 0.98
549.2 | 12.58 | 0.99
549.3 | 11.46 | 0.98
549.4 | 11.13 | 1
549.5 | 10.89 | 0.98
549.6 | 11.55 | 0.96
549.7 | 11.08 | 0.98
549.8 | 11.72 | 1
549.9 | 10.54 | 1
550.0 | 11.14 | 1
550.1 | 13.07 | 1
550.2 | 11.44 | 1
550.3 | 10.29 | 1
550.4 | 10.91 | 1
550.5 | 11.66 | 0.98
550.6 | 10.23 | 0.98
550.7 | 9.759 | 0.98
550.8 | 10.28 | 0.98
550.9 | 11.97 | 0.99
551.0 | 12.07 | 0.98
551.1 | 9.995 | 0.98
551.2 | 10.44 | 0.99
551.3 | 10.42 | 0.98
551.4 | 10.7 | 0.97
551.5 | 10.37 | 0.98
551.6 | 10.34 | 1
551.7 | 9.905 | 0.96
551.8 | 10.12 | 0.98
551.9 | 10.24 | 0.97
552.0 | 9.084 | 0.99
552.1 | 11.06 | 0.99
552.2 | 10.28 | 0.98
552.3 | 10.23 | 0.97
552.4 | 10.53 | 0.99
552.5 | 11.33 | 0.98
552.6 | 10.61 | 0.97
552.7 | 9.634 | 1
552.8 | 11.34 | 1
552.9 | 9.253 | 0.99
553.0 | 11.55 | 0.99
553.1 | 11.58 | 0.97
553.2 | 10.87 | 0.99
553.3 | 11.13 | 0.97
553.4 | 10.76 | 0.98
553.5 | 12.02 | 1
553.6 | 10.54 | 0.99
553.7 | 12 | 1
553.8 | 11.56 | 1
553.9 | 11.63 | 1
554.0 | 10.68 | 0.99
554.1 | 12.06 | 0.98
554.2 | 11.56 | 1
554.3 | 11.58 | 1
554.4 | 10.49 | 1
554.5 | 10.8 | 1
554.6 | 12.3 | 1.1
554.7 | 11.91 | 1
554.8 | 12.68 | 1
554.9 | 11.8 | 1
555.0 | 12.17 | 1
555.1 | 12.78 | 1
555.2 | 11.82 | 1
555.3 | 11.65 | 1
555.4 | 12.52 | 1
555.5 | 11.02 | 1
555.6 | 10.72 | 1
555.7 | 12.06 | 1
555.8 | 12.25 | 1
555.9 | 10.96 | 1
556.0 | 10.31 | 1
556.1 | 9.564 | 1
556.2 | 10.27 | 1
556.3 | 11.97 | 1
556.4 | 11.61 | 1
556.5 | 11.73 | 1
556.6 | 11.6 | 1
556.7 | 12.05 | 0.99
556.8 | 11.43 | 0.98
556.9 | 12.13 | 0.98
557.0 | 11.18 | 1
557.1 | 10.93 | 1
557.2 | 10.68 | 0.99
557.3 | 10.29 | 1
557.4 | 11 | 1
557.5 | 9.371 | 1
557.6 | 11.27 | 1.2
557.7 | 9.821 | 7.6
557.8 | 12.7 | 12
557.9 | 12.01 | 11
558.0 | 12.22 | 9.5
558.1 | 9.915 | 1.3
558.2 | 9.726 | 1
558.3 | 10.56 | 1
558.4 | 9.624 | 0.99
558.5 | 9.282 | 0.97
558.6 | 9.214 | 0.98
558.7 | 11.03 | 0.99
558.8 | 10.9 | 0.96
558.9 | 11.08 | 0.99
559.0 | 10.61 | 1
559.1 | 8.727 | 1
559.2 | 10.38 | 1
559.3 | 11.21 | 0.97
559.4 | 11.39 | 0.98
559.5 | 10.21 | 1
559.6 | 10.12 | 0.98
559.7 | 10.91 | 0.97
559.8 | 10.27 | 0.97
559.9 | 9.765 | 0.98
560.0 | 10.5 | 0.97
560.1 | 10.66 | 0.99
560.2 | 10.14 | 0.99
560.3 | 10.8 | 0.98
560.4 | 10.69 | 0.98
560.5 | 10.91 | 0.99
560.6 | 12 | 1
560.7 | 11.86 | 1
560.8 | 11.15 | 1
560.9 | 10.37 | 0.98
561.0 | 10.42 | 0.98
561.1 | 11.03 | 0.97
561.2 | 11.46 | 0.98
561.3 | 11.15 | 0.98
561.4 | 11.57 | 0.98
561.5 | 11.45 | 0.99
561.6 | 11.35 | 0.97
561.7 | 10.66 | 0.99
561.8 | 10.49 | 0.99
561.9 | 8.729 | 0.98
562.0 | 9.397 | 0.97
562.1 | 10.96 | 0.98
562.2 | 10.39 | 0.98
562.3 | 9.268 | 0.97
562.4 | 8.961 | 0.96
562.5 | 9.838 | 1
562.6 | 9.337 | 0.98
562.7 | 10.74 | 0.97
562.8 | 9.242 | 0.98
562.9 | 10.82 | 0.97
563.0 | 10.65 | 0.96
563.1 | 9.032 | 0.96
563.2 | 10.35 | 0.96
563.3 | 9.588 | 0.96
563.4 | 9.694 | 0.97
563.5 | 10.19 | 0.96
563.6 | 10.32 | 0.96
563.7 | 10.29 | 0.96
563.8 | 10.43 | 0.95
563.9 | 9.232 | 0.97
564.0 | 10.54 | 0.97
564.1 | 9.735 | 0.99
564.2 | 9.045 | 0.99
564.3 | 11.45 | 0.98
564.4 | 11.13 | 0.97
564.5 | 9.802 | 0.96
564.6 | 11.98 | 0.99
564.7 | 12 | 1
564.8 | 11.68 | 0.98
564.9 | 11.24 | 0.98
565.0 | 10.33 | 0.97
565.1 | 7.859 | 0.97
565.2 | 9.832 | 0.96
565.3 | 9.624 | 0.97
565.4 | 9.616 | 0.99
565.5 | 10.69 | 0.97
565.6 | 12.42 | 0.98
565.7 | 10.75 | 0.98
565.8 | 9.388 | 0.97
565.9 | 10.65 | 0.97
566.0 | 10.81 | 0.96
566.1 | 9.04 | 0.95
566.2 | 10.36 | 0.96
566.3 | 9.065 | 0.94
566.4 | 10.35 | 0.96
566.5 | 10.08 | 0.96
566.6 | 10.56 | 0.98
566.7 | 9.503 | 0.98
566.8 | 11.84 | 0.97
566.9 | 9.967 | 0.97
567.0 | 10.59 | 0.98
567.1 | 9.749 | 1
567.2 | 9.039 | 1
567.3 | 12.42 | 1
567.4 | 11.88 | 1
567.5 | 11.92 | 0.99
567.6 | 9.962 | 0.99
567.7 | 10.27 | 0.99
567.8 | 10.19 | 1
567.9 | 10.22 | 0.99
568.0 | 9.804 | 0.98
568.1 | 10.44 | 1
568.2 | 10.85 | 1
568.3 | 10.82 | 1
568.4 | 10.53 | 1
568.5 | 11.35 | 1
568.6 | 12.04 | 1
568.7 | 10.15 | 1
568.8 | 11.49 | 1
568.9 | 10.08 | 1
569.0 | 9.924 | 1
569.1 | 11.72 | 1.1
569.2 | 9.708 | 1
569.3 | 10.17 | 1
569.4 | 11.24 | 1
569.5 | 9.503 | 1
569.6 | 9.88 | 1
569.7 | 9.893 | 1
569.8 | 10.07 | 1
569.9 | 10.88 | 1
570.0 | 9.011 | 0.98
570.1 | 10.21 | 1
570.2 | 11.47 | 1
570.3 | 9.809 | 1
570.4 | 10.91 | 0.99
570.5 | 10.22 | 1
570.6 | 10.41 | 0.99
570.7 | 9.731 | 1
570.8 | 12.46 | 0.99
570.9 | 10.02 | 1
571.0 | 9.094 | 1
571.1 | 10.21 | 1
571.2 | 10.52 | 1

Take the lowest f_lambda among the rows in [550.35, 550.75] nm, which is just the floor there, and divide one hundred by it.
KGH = 10.2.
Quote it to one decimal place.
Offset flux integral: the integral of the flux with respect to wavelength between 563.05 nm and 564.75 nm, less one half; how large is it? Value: 17.0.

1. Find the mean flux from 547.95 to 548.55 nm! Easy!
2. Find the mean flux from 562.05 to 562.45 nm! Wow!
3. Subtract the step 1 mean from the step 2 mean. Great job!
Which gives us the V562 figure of -0.4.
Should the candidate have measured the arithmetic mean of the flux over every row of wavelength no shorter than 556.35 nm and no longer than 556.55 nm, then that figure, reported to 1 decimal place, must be 11.7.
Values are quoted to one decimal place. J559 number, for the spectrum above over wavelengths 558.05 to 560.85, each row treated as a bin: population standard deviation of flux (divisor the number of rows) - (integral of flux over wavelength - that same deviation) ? -27.8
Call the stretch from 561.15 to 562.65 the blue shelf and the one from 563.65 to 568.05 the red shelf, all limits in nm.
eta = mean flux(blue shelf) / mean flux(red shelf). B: 0.99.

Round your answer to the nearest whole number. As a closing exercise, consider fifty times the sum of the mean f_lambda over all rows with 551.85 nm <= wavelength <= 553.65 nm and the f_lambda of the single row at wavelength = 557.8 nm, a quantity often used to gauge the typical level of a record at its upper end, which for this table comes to 1168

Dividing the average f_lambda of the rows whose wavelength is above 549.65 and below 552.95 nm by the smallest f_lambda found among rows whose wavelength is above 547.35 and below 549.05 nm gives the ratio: 1.15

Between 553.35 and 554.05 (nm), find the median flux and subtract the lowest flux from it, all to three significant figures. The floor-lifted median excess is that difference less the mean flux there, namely -10.3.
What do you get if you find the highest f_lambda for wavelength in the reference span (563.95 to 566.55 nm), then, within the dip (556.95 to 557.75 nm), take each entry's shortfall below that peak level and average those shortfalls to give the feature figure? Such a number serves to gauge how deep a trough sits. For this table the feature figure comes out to 1.85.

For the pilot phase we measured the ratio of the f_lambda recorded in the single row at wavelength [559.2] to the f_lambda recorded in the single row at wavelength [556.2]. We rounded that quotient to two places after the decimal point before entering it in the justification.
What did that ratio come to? 1.01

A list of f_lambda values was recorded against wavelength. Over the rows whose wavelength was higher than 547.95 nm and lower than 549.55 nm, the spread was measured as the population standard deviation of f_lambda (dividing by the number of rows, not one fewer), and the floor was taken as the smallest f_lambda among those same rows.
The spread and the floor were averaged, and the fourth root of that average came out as 1.50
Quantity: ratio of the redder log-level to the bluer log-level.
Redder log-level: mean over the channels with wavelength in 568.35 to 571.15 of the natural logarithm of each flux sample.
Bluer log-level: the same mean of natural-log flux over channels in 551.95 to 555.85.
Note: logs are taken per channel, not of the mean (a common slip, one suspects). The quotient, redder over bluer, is 0.968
